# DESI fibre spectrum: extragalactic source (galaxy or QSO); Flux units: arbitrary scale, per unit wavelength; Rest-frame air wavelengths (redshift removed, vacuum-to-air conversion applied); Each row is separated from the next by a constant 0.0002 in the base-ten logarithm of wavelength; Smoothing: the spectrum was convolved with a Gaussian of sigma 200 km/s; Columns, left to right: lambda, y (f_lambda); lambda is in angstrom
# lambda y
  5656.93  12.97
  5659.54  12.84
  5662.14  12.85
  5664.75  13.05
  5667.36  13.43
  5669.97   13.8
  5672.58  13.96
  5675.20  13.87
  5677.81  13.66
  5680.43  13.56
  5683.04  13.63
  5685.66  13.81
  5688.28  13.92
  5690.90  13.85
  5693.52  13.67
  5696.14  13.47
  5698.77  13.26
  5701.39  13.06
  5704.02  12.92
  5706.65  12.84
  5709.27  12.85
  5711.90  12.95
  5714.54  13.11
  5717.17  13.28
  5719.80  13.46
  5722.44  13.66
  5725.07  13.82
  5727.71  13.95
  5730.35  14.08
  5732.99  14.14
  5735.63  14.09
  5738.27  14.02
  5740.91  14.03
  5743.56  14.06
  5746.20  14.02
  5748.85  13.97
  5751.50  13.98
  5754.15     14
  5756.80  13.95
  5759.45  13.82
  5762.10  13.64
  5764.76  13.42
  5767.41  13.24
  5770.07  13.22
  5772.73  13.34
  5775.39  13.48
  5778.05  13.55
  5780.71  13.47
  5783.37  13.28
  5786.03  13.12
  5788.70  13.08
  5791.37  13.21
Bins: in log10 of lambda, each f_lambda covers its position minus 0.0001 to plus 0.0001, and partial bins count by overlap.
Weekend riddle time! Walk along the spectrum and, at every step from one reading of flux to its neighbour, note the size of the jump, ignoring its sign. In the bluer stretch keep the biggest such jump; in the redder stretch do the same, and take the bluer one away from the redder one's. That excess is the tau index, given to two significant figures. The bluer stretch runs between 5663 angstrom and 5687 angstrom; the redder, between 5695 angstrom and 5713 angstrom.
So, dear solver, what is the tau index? -0.17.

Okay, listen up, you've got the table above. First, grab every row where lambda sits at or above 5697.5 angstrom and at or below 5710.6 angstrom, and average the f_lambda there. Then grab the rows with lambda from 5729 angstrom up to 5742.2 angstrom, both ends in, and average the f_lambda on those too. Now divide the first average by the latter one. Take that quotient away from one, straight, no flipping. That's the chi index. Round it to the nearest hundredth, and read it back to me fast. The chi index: 0.08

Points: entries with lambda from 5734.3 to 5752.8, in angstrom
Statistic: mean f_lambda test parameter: 14.0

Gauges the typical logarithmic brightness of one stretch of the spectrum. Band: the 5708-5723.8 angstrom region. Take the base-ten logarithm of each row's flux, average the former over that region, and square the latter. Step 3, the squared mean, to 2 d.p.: 1.26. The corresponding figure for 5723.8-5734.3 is 1.31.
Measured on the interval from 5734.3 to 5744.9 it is 1.32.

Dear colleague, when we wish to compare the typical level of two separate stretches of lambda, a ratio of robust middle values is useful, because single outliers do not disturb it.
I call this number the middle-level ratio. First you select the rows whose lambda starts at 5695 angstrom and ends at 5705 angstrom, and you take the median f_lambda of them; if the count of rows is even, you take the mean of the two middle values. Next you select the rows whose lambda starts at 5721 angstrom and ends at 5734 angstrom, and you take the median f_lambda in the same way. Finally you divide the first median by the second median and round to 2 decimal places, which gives 0.94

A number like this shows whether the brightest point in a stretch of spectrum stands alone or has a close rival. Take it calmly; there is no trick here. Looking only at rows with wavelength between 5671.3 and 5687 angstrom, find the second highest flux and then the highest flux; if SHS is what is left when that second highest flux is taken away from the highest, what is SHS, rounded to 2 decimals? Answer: 0.09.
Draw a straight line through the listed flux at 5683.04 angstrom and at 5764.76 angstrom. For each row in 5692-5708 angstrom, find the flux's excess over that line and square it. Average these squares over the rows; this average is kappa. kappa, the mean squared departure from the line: 0.23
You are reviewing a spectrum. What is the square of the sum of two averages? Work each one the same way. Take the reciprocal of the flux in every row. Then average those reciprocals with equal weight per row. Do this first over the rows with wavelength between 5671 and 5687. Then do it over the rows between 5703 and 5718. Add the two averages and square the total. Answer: 0.0224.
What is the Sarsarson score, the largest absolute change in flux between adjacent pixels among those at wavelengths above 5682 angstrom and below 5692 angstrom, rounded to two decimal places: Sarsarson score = 0.18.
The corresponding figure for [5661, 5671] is 0.38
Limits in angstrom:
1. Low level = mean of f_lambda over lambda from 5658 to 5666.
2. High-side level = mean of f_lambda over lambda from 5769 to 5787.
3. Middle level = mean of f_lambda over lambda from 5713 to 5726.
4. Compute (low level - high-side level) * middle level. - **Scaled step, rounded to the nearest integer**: -6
